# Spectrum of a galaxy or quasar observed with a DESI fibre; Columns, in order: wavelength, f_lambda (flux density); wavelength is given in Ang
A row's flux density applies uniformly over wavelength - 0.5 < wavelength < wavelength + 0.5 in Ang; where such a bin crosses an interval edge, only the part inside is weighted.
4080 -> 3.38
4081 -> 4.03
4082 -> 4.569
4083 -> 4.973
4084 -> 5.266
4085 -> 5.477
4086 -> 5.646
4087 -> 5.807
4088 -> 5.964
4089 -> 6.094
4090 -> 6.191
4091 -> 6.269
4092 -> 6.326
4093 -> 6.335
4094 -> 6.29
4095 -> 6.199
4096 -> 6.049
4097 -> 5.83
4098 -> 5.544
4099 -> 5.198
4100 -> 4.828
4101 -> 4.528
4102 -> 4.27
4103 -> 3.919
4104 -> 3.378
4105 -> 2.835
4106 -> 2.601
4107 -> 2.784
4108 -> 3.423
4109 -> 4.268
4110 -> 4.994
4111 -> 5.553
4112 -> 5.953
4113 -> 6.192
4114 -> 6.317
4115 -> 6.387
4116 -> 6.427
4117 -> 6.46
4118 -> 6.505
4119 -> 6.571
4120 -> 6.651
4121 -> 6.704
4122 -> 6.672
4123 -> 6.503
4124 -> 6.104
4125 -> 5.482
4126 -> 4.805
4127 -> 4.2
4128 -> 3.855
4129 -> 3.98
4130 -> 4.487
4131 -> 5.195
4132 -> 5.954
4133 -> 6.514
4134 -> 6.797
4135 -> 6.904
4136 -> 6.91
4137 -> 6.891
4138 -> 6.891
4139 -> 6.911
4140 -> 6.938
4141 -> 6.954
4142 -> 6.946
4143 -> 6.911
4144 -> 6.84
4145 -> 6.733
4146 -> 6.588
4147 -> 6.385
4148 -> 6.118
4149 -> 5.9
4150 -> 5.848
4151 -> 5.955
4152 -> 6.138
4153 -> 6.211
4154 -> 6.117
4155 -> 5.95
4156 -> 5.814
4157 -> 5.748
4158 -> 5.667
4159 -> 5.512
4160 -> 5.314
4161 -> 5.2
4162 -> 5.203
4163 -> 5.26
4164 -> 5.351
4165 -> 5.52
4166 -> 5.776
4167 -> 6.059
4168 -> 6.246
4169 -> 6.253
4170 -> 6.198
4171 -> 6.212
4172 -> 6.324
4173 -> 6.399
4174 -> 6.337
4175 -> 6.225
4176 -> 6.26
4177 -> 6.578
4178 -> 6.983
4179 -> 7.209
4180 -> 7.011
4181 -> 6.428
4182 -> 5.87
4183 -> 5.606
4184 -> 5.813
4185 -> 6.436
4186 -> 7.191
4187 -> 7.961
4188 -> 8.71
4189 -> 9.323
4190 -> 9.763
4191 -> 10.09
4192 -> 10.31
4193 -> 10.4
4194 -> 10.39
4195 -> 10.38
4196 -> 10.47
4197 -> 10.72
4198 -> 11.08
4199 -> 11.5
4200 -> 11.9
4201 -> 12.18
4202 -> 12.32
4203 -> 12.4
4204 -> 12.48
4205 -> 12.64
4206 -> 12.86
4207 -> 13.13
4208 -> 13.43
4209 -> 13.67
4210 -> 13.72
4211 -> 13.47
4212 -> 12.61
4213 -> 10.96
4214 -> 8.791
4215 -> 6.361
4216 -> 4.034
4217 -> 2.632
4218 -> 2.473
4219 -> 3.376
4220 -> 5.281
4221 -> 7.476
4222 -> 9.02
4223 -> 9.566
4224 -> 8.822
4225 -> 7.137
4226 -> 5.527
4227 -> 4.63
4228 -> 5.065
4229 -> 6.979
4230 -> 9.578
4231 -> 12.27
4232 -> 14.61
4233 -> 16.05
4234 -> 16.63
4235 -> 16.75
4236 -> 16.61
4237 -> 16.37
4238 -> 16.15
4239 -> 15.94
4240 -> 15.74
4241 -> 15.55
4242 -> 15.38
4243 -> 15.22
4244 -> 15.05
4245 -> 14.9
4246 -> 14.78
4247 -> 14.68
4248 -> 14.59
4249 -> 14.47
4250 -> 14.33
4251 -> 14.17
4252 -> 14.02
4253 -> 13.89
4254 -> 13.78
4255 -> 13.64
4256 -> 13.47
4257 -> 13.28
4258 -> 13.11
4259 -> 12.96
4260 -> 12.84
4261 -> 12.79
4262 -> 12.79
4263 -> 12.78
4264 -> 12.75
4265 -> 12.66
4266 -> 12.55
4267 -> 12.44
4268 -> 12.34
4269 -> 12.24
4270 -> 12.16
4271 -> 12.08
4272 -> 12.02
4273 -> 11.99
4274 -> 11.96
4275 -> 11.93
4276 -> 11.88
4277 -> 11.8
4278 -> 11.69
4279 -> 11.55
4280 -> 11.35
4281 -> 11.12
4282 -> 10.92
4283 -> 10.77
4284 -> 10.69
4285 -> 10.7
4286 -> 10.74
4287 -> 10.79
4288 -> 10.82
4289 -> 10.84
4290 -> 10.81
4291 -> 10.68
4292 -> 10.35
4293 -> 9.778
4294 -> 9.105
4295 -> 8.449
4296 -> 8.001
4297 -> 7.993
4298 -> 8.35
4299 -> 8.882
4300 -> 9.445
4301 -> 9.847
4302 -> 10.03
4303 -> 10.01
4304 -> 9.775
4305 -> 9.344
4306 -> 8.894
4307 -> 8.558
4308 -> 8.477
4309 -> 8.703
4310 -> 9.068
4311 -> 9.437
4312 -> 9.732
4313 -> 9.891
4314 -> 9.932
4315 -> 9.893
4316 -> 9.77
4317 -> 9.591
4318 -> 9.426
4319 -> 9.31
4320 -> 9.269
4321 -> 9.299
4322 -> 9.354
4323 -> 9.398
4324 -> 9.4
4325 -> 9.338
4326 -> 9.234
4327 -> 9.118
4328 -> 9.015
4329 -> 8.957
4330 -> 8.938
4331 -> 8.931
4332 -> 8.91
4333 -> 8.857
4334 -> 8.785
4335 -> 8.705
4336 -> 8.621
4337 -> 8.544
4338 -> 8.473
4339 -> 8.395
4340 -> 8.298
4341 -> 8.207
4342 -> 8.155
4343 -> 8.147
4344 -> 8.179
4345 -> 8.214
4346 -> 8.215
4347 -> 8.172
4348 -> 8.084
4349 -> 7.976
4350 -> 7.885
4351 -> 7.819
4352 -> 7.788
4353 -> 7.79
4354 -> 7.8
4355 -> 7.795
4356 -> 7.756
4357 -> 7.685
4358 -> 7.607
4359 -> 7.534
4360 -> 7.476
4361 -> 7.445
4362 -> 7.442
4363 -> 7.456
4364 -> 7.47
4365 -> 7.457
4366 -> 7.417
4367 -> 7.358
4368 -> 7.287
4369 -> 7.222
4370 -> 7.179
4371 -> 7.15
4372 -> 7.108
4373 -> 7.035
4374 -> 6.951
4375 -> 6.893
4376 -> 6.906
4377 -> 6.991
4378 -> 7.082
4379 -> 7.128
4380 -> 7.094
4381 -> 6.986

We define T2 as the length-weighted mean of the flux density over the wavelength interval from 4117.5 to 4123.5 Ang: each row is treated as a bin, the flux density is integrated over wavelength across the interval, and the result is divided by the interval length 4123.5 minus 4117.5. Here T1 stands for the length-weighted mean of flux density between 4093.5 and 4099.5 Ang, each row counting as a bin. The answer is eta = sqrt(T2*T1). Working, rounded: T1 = 6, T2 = 7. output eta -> 6.2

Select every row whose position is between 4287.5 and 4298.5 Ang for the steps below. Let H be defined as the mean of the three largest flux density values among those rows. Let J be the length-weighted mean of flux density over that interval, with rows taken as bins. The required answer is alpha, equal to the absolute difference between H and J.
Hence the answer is 1.3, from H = 11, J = 9.6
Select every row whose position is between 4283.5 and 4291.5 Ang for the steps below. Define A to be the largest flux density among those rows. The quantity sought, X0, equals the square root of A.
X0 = 3.3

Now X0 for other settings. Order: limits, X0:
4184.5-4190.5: 3.1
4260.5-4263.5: 3.6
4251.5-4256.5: 3.7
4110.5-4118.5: 2.6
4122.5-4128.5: 2.6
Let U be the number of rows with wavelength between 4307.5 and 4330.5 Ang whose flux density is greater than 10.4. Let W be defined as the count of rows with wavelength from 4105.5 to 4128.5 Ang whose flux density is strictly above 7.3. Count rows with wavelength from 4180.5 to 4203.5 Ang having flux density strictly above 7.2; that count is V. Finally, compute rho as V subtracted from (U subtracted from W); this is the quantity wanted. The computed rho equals -17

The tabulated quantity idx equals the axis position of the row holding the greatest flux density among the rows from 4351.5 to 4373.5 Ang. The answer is 4354 Ang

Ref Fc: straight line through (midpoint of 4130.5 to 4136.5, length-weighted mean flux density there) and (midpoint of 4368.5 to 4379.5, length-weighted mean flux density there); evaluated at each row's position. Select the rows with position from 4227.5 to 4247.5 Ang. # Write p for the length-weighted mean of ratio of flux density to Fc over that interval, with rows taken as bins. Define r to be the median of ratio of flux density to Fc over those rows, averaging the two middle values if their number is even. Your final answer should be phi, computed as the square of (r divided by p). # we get 1.15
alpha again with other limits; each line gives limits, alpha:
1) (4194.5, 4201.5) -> 0.7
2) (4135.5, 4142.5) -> 0.0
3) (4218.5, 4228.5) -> 2.5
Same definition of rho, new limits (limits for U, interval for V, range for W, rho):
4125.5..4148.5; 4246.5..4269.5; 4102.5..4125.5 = -23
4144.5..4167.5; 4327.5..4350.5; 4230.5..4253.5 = 0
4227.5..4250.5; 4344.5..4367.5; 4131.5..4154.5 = -43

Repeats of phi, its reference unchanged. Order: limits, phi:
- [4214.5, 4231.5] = 0.97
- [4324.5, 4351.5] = 0.99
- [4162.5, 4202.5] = 0.74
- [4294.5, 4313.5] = 0.99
